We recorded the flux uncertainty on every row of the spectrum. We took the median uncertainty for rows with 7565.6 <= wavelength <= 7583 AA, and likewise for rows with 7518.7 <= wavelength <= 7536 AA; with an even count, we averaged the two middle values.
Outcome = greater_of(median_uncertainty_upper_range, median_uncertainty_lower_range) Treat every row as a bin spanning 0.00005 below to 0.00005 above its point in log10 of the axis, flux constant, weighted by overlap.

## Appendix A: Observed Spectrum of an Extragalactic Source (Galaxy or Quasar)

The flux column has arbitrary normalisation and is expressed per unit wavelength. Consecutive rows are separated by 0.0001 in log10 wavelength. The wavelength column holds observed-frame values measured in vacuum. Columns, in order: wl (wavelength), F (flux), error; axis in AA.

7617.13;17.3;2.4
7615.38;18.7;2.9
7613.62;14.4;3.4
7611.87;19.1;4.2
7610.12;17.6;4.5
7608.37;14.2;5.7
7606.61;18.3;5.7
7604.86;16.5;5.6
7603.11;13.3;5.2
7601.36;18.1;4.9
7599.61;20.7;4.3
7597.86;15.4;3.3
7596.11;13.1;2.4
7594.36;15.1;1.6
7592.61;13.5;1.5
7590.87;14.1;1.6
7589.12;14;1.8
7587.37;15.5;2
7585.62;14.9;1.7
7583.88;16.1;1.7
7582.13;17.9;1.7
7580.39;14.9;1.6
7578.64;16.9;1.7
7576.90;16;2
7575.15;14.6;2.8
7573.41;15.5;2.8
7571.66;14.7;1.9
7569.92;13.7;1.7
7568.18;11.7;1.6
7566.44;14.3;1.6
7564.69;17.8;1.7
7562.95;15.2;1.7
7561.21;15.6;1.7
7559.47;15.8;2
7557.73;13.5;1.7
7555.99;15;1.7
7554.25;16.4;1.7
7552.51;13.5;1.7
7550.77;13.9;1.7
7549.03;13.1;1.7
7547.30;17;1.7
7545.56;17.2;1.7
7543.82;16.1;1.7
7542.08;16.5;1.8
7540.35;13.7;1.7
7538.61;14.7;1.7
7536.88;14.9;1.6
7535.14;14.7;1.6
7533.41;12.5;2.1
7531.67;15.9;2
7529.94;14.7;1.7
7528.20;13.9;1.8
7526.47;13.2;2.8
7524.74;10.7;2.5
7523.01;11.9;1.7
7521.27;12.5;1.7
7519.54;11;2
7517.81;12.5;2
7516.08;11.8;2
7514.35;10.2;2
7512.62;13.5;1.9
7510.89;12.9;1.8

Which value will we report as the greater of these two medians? 1.90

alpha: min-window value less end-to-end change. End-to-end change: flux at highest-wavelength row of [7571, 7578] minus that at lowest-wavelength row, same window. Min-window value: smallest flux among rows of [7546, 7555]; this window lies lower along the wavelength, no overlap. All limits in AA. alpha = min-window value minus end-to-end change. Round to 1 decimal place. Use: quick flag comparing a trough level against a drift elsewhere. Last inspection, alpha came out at 11.8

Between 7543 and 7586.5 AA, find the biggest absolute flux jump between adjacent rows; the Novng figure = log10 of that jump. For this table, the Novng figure 0.59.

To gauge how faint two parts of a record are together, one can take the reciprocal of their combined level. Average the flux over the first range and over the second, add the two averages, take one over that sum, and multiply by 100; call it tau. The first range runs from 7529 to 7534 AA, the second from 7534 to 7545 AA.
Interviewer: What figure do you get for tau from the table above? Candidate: 3.39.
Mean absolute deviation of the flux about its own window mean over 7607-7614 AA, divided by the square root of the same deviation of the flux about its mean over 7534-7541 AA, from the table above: 3.2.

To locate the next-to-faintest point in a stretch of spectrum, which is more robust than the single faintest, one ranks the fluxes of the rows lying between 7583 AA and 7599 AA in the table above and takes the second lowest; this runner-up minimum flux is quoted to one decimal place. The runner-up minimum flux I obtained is 13.5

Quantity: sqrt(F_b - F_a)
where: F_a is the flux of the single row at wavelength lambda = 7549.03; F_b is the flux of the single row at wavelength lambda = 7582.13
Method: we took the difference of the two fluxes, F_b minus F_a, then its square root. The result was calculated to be 2.2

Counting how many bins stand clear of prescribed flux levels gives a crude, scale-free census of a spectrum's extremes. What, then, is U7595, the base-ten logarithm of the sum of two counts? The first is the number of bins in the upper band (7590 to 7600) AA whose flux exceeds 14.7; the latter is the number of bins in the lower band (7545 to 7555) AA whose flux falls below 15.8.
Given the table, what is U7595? 0.78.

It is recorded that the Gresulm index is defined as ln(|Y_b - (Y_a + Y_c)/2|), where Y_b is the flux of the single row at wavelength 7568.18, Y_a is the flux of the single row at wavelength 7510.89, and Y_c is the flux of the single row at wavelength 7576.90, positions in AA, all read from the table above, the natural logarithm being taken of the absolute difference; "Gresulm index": 1.0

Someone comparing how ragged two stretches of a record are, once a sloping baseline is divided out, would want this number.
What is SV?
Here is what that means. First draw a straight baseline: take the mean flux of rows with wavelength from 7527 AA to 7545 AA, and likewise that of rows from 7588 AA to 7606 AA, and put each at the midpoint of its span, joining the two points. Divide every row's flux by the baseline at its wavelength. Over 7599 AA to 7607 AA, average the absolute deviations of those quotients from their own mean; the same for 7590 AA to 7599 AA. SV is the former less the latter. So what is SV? 0.08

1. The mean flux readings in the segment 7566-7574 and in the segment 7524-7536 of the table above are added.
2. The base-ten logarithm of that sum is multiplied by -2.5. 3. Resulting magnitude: -3.60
